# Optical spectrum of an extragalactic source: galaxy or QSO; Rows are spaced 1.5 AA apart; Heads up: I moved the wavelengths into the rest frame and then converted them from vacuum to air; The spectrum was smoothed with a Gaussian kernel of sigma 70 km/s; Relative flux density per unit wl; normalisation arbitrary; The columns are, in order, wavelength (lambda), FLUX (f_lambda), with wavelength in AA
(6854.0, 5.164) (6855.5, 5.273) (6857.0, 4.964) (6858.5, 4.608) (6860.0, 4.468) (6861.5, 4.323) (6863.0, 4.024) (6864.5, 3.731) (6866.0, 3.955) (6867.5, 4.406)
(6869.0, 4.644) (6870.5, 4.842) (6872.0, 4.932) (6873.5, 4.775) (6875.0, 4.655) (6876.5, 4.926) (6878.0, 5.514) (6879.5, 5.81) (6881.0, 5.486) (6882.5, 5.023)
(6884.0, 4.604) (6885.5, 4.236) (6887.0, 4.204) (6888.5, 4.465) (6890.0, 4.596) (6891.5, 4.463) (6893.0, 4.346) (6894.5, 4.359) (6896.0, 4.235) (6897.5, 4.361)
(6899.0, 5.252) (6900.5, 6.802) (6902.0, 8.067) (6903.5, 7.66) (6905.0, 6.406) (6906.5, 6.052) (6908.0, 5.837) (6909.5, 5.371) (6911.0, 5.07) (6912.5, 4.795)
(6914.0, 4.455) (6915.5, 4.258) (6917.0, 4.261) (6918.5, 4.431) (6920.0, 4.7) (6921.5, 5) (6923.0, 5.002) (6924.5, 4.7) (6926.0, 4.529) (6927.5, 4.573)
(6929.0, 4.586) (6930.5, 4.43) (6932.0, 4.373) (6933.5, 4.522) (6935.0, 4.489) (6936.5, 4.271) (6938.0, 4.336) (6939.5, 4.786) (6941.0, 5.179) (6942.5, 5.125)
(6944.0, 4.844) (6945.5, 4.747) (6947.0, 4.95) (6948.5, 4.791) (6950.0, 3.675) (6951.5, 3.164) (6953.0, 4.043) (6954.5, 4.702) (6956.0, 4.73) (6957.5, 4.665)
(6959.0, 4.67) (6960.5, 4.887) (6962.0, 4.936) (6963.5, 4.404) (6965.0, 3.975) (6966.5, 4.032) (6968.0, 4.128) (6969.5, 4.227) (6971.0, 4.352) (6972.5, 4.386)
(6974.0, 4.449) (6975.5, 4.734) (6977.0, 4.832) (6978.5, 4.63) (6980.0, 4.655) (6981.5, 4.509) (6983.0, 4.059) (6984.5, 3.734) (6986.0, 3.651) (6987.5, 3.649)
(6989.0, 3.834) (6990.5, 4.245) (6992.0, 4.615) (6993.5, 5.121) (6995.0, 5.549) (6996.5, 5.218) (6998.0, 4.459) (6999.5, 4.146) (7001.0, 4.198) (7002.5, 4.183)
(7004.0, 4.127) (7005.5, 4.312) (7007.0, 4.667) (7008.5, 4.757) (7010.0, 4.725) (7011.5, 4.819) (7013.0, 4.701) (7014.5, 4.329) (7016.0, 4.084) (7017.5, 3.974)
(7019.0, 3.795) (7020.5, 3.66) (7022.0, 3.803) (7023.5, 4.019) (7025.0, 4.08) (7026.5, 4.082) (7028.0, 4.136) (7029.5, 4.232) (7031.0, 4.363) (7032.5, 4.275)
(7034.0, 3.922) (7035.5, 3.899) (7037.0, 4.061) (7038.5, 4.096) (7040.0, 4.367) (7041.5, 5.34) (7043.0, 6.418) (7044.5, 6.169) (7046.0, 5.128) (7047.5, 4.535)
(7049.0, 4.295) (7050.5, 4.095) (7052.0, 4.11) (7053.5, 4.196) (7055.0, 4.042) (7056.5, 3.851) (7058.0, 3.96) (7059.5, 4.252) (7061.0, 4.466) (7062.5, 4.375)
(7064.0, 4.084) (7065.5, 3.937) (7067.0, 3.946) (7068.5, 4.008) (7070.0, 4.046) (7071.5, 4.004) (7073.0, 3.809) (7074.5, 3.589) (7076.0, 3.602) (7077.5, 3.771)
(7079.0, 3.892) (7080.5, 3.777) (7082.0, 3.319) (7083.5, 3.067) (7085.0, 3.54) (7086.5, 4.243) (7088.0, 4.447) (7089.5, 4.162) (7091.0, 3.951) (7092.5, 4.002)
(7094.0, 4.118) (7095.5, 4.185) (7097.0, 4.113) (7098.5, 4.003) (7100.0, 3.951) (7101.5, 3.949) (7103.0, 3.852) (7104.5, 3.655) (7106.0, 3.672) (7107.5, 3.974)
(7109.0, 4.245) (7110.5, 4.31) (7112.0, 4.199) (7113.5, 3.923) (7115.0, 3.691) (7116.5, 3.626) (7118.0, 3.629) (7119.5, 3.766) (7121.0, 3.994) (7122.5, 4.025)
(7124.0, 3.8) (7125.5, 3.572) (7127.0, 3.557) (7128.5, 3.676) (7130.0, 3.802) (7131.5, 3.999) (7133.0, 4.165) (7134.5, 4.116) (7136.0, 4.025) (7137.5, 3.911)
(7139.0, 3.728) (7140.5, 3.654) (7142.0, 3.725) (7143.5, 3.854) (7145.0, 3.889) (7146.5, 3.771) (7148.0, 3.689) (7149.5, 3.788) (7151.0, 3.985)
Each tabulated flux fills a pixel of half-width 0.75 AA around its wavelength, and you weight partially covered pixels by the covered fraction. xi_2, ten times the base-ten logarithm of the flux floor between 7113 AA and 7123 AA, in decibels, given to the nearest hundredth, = 5.59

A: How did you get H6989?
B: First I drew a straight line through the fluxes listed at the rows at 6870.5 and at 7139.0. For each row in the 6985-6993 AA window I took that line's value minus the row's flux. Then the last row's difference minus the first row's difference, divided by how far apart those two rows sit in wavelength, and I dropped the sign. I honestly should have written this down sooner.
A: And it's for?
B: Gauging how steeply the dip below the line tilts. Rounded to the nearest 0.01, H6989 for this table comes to 0.16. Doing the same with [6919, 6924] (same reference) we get 0.10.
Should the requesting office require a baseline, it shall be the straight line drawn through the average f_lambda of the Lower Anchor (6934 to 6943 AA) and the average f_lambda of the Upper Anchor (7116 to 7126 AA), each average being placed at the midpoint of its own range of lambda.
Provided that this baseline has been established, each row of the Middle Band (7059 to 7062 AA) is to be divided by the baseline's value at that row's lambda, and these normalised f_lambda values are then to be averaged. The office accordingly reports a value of 1.07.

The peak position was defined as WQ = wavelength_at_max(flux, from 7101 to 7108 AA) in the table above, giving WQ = 7107.5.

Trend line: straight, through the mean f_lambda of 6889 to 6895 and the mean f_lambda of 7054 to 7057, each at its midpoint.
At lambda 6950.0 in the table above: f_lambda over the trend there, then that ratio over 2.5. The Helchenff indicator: 0.34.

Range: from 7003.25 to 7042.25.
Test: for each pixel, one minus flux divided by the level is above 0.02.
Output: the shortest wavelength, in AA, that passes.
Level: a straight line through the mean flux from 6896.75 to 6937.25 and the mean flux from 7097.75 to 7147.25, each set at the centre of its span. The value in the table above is 7004.0 AA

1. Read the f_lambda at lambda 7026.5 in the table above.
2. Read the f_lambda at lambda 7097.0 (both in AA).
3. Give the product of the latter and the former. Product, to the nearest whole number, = 17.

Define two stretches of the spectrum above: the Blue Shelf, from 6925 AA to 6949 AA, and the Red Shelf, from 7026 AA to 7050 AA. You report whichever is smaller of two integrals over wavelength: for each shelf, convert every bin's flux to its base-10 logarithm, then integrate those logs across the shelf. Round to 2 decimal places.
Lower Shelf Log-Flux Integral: 15.74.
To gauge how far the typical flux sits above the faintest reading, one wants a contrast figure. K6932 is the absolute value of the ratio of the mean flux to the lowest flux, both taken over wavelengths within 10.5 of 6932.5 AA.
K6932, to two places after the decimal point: 1.09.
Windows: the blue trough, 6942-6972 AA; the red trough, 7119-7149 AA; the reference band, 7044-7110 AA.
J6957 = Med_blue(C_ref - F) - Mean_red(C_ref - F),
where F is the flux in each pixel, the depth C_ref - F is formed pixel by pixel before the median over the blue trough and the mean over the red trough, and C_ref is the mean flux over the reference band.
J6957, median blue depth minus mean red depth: -0.83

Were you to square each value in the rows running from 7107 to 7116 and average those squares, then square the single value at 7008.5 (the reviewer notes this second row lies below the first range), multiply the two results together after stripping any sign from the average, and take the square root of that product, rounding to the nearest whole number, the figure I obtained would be 19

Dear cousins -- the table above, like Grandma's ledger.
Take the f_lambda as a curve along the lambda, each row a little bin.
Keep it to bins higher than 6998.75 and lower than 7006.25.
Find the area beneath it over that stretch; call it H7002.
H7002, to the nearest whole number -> 31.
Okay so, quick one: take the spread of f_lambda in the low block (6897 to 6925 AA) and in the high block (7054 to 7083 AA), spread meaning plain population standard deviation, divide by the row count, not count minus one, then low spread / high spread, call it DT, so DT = 4.2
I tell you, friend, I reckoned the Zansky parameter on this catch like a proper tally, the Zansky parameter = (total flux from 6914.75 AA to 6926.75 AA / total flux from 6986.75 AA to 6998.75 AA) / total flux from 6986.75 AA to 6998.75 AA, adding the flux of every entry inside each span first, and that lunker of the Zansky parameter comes 0.0274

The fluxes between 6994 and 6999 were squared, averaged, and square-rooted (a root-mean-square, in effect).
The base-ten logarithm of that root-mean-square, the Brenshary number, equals 0.707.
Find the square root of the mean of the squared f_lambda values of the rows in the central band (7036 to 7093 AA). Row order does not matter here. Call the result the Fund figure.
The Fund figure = 4.23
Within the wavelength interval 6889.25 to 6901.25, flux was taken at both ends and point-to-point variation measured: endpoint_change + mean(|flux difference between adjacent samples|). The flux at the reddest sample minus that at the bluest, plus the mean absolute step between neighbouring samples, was 2.6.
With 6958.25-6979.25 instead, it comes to 0.1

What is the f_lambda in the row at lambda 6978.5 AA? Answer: 4.63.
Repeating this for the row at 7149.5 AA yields 3.788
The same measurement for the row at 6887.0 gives 4.204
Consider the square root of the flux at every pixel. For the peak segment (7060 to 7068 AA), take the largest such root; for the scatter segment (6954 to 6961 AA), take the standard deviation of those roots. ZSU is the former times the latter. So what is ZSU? 0.04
